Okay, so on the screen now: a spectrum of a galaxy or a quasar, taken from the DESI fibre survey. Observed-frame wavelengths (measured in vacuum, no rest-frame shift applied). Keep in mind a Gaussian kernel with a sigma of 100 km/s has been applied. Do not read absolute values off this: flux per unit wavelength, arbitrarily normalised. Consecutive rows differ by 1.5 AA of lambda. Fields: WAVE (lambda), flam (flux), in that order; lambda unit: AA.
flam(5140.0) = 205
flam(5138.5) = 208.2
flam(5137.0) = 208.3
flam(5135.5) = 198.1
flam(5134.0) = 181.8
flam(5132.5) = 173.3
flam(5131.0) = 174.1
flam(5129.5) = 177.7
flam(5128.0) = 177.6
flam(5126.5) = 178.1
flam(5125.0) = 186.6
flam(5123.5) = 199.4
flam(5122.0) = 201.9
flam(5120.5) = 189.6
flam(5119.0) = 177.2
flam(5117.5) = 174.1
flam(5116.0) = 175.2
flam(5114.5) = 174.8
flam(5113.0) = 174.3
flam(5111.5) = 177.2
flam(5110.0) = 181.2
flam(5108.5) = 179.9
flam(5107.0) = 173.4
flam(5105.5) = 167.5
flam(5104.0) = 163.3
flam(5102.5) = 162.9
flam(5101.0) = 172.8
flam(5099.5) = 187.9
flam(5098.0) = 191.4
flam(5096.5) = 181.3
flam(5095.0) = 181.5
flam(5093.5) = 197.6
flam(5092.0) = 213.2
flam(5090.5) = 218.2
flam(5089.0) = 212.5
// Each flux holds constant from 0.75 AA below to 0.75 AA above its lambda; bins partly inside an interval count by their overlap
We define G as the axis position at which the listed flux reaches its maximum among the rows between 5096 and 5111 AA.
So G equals 5098.0 AA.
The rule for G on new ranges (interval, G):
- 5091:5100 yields 5092.0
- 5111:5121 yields 5120.5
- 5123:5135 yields 5123.5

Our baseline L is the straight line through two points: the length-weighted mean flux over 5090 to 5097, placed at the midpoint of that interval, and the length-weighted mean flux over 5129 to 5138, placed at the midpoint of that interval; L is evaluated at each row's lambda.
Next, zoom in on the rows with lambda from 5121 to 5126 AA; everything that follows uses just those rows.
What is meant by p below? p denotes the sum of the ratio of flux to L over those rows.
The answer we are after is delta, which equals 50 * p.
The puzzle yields 155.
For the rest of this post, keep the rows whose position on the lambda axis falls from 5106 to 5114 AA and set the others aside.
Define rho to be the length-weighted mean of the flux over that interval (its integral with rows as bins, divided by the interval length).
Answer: 177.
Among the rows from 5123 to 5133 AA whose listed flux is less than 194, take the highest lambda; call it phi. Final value 5132.5 AA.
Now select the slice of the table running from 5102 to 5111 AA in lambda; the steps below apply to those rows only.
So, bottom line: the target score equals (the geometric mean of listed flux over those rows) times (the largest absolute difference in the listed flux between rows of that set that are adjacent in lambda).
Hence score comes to 1113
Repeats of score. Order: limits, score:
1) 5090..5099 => 3167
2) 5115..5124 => 2305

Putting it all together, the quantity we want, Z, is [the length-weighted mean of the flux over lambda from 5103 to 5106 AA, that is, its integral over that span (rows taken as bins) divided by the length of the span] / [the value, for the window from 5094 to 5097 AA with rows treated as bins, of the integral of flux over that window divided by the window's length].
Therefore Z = 0.90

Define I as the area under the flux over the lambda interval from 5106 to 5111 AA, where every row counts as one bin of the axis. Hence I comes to 888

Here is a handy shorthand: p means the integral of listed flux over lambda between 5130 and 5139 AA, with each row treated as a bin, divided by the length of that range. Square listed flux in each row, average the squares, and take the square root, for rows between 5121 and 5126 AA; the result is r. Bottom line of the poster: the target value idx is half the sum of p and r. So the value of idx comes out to 192.9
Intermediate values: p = 190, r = 196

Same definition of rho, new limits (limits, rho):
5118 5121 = 182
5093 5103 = 182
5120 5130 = 187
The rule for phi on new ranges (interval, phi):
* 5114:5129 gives 5128.0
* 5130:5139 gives 5134.0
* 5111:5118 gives 5117.5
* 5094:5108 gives 5107.0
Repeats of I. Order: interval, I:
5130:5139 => 1708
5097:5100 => 567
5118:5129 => 2054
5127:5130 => 533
